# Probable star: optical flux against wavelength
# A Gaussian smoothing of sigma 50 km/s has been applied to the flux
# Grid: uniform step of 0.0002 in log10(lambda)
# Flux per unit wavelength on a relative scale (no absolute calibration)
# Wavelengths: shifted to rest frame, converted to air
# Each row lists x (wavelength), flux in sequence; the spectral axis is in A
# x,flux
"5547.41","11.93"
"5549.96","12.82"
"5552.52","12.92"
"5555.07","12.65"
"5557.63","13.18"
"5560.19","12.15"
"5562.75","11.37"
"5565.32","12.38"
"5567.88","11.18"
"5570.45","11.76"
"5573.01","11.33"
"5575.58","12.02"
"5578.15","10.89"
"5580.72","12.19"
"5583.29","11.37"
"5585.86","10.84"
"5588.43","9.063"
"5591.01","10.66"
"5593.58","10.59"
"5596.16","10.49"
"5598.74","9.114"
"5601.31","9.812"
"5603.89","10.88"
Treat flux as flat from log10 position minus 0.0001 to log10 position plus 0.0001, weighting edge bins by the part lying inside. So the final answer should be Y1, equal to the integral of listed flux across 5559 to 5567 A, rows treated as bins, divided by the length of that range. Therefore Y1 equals 11.9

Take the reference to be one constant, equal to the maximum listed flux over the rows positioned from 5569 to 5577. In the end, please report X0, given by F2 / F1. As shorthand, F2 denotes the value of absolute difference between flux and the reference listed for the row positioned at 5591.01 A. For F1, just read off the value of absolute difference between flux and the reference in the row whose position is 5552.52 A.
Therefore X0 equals 1.5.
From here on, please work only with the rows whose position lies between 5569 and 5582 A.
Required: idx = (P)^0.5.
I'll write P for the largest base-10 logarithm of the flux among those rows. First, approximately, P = 1.09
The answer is 1.04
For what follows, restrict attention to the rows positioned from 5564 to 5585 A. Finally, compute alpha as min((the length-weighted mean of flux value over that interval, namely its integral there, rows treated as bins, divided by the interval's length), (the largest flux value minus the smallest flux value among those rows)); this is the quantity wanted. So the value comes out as 1.49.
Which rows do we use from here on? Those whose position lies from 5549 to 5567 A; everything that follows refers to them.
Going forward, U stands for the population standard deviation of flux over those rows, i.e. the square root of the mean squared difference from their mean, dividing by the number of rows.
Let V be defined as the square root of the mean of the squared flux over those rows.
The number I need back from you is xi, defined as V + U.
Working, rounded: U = 0.56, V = 12.5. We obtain 13.1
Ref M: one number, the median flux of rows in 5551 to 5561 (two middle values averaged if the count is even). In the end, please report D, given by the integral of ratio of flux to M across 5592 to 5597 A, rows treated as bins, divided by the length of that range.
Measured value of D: 0.826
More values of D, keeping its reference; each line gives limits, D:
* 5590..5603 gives 0.794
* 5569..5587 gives 0.898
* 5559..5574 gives 0.915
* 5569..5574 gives 0.903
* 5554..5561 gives 0.993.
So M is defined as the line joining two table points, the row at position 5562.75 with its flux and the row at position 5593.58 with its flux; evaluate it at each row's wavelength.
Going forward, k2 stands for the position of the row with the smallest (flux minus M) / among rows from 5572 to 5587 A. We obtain 5578.15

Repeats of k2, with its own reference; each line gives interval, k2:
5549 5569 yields 5567.88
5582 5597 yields 5588.43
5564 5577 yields 5567.88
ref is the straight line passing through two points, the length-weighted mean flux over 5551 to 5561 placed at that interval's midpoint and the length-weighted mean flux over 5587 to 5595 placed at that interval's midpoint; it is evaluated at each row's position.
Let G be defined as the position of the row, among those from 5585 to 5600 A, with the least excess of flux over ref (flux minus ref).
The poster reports 5588.43 A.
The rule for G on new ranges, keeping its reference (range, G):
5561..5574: 5562.75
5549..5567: 5562.75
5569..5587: 5578.15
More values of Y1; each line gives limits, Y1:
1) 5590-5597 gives 10.6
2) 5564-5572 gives 11.8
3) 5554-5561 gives 12.7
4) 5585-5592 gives 10.1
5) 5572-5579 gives 11.4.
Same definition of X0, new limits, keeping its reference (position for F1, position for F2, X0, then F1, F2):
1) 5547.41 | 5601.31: 24.5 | 0.1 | 2.2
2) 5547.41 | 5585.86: 13.1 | 0.1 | 1.2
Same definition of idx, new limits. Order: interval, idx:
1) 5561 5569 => 1.05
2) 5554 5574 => 1.06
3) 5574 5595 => 1.04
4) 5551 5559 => 1.06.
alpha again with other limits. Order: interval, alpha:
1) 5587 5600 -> 1.60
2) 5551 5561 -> 1.03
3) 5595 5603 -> 1.38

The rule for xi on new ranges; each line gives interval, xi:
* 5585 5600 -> 10.9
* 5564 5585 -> 12.1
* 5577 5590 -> 11.9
